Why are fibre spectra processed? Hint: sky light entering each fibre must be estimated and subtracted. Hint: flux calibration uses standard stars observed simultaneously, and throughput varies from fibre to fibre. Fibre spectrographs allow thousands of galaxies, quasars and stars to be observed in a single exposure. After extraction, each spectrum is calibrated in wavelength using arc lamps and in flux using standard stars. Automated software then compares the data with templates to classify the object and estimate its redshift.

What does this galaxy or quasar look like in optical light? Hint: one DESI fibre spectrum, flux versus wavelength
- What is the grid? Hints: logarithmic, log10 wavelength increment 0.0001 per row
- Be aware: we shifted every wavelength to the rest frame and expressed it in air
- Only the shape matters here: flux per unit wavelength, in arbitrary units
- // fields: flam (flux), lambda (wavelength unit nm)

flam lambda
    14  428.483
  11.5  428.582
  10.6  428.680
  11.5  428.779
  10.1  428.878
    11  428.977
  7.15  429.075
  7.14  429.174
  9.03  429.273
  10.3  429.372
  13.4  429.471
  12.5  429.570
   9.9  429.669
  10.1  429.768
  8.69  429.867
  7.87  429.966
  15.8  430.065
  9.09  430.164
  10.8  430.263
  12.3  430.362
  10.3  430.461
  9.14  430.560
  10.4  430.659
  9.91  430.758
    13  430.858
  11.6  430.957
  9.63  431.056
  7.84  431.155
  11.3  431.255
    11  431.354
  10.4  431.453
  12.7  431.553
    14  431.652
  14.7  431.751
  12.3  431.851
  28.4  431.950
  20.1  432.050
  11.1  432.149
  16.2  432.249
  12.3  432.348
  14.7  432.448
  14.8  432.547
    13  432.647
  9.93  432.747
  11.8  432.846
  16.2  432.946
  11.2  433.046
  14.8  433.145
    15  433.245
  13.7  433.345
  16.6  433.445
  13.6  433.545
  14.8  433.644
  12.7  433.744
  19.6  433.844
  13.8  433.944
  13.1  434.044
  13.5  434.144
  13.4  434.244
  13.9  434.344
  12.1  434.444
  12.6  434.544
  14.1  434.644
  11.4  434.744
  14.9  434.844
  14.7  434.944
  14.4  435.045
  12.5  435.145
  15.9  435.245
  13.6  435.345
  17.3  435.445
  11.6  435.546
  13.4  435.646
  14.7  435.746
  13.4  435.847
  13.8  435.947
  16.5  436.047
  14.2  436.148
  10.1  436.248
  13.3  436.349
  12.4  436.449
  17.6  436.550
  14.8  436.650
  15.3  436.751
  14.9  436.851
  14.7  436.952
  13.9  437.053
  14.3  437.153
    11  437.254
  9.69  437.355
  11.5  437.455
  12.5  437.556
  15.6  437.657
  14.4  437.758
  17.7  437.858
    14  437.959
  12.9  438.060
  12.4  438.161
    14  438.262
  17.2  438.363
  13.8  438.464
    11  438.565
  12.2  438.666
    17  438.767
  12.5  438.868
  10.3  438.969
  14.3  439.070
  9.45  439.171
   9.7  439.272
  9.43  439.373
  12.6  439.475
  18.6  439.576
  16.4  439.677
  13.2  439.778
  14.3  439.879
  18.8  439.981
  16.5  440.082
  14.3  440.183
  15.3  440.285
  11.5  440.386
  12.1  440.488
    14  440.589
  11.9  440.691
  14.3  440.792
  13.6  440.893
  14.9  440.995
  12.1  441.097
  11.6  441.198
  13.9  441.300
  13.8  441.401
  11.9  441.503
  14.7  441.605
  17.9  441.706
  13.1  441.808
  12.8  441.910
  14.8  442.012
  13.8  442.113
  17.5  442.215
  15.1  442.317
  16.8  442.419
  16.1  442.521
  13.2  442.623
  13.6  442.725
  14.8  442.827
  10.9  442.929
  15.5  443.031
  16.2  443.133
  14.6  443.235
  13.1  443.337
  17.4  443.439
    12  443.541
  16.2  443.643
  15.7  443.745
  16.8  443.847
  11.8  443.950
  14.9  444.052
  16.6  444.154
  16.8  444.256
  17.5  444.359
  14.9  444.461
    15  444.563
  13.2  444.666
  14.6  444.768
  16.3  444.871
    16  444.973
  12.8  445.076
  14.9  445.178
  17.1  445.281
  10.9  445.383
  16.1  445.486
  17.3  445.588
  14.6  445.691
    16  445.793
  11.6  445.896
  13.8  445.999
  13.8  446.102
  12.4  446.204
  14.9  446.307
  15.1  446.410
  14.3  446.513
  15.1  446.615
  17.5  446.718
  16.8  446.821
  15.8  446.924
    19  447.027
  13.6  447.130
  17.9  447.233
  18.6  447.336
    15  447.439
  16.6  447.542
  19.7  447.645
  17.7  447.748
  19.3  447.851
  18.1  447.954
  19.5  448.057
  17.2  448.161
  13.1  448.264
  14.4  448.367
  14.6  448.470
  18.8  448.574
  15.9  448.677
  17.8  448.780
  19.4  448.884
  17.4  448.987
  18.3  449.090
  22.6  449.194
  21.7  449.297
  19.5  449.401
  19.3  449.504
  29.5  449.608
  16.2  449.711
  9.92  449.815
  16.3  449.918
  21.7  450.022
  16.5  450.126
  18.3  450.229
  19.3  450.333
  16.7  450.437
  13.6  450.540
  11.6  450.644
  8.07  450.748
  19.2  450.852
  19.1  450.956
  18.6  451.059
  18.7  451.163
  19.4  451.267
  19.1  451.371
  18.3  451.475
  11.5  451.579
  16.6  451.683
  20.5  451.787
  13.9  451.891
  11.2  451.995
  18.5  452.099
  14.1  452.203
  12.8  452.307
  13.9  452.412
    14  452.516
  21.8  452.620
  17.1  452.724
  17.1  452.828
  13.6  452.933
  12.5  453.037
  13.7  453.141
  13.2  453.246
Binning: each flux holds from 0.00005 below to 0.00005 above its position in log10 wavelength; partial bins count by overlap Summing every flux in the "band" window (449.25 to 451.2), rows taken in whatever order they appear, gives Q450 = 334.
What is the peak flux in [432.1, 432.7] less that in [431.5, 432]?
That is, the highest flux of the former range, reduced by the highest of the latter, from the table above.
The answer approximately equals -12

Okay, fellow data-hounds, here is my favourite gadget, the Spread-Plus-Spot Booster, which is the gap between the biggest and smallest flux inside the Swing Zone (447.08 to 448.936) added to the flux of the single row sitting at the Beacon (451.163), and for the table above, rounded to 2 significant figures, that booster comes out 25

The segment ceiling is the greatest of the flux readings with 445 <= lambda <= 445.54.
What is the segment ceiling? 17.1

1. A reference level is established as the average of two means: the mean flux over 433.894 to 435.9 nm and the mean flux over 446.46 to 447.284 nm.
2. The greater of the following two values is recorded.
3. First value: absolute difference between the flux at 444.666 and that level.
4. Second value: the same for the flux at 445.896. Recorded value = 3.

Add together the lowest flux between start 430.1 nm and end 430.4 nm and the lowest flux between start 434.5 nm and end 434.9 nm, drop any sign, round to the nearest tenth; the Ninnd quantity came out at 20.5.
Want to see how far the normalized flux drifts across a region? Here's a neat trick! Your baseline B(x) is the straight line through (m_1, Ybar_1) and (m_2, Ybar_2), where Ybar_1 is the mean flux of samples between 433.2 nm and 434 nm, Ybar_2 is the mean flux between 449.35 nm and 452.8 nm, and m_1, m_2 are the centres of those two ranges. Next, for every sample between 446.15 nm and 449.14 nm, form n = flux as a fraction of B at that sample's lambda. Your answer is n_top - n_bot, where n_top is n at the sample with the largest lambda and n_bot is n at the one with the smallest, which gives 0.34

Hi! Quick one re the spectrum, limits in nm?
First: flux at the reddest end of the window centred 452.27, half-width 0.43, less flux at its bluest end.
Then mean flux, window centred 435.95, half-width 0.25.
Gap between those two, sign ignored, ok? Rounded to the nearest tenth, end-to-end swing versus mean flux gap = 6.6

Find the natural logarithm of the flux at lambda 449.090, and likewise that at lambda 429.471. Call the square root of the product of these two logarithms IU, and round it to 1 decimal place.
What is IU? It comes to 2.7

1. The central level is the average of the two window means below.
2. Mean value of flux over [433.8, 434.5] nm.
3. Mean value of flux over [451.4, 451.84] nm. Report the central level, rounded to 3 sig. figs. 15.5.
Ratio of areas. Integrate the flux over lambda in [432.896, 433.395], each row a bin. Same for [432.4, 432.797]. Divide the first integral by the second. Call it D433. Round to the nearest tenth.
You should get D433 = 1.4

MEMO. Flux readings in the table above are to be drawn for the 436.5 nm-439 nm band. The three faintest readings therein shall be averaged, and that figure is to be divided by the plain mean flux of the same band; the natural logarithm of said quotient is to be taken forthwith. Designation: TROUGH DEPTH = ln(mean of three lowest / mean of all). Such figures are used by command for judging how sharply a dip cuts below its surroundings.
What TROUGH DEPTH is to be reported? -0.29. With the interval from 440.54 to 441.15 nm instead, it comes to -0.07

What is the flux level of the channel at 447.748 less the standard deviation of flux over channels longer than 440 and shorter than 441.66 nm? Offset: 16.2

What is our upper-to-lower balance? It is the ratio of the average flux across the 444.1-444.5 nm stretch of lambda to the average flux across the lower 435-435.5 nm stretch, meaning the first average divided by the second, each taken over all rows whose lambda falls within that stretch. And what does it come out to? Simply 1.12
